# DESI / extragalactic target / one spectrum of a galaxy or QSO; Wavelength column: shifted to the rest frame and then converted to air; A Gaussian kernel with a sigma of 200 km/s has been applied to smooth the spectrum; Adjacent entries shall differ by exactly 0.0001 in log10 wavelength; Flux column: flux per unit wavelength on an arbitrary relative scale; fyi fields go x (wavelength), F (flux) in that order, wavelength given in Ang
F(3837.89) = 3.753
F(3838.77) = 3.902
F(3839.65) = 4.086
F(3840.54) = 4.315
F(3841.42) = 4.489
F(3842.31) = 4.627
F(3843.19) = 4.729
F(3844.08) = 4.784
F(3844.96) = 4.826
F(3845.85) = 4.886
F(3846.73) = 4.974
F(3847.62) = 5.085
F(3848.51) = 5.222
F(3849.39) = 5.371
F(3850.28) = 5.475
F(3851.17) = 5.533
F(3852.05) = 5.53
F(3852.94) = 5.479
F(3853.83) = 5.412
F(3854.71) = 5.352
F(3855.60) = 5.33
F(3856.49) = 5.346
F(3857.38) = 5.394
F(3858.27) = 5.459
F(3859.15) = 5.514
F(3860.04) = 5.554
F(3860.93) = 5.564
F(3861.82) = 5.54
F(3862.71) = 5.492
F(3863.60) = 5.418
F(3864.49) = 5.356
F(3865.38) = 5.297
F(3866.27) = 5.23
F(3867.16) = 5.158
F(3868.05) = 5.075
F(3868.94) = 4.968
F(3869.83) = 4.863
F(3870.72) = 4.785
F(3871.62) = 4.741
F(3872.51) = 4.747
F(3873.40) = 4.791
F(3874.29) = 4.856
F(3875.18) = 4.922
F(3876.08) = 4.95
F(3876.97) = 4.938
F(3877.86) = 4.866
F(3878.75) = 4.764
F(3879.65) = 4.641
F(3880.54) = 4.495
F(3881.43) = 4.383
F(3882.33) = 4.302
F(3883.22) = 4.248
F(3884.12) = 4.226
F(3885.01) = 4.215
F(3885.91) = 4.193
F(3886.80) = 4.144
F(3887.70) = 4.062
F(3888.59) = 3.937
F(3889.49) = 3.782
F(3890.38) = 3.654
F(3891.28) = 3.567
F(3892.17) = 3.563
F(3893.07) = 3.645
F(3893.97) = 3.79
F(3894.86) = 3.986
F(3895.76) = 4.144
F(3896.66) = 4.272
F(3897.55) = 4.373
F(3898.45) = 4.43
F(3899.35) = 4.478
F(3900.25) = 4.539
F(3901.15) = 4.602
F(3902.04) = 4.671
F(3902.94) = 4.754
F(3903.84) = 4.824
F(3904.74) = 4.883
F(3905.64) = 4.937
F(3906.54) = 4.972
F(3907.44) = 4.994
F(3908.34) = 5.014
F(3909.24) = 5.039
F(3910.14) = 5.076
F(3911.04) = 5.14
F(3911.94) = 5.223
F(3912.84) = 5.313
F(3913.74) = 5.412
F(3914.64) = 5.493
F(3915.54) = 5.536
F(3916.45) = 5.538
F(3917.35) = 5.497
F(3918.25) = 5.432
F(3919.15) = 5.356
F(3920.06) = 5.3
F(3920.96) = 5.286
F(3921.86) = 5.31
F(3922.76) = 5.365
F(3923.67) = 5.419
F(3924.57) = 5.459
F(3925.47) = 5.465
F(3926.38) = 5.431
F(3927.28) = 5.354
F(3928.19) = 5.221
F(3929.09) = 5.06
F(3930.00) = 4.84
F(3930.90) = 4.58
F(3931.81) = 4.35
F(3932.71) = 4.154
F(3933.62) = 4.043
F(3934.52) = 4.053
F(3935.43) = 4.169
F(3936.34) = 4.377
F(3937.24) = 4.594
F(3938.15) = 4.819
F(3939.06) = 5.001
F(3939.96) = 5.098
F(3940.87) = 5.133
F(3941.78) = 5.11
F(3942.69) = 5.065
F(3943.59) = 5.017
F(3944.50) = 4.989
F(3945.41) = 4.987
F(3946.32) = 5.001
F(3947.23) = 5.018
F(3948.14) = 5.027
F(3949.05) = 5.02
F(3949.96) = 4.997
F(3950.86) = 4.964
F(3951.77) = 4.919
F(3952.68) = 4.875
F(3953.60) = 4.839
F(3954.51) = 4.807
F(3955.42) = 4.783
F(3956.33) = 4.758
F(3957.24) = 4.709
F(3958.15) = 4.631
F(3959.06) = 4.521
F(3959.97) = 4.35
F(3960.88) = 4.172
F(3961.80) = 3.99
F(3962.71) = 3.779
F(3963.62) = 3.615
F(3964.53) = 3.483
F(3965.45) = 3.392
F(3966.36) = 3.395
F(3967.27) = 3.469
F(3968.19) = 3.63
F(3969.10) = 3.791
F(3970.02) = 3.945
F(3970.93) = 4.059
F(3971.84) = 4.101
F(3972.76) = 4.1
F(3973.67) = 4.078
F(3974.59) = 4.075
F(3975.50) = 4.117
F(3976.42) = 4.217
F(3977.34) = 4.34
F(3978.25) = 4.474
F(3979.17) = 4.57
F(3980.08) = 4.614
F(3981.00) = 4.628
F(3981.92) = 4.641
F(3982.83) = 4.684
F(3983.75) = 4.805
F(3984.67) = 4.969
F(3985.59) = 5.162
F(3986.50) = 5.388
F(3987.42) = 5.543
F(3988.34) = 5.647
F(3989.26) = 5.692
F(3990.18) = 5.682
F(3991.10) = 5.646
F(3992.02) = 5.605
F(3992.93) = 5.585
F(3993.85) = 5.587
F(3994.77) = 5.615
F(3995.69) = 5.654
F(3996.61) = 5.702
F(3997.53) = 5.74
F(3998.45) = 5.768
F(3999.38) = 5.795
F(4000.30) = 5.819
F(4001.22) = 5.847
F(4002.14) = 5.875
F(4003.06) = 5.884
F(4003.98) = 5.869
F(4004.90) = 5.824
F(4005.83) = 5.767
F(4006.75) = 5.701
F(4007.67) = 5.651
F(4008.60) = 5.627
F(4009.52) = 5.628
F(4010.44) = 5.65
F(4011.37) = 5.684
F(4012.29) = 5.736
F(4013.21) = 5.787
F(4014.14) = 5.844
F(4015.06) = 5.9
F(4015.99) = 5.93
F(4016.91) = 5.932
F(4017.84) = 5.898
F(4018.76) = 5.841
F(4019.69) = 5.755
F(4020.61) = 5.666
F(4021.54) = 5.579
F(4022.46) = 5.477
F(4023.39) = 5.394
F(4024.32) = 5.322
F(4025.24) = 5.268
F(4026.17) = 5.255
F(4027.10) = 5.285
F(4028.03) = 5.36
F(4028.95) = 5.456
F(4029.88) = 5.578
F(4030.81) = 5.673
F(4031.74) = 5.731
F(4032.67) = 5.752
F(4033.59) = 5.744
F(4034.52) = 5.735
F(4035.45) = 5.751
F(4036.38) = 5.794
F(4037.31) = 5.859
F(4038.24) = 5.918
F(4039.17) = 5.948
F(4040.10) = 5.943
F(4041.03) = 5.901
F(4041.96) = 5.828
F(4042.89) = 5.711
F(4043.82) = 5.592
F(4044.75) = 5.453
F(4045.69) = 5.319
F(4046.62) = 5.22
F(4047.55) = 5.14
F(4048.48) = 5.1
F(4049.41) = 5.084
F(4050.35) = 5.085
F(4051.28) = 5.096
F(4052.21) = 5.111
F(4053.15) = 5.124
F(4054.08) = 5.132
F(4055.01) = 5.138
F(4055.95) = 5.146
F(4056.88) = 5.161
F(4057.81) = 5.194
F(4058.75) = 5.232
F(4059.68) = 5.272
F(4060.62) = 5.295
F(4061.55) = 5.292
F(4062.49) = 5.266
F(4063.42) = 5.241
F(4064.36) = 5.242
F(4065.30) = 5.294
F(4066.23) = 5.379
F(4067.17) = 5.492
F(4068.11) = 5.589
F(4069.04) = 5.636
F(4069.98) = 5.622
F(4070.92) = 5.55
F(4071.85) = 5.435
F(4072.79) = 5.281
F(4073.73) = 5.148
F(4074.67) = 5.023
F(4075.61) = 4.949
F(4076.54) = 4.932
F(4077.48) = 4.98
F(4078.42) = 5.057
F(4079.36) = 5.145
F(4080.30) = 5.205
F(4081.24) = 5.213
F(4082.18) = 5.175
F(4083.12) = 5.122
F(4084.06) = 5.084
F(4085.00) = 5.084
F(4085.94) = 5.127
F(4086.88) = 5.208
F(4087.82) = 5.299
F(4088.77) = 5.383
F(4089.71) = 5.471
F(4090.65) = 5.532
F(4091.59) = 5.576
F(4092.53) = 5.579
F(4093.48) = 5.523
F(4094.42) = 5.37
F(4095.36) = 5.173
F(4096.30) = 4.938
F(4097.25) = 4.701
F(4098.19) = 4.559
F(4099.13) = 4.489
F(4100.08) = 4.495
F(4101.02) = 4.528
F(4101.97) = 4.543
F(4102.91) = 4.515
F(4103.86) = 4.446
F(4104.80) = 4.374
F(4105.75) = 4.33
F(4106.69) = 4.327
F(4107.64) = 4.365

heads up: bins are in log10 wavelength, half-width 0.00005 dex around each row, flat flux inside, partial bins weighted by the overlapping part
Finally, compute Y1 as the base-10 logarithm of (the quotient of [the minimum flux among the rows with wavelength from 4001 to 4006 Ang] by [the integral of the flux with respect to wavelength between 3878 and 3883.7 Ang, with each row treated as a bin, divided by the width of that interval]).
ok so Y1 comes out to 0.11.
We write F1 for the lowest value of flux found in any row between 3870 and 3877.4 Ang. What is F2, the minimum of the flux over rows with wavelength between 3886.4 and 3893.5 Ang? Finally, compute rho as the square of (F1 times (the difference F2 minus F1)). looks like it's 31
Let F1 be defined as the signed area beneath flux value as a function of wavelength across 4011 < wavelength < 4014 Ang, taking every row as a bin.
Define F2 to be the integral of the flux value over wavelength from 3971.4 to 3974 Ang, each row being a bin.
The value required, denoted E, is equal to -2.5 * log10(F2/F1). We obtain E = 0.52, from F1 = 17.3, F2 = 10.6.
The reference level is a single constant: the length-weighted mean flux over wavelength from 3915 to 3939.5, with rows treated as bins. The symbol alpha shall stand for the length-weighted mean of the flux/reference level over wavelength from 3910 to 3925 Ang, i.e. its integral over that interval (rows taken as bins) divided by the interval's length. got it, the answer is 1.07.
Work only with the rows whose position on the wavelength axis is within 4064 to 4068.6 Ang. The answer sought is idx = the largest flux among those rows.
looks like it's 5.589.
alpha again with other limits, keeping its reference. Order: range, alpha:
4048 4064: 1.04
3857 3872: 1.05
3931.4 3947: 0.94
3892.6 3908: 0.90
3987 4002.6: 1.14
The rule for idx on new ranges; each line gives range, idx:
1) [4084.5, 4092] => 5.576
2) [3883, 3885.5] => 4.248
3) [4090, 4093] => 5.579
